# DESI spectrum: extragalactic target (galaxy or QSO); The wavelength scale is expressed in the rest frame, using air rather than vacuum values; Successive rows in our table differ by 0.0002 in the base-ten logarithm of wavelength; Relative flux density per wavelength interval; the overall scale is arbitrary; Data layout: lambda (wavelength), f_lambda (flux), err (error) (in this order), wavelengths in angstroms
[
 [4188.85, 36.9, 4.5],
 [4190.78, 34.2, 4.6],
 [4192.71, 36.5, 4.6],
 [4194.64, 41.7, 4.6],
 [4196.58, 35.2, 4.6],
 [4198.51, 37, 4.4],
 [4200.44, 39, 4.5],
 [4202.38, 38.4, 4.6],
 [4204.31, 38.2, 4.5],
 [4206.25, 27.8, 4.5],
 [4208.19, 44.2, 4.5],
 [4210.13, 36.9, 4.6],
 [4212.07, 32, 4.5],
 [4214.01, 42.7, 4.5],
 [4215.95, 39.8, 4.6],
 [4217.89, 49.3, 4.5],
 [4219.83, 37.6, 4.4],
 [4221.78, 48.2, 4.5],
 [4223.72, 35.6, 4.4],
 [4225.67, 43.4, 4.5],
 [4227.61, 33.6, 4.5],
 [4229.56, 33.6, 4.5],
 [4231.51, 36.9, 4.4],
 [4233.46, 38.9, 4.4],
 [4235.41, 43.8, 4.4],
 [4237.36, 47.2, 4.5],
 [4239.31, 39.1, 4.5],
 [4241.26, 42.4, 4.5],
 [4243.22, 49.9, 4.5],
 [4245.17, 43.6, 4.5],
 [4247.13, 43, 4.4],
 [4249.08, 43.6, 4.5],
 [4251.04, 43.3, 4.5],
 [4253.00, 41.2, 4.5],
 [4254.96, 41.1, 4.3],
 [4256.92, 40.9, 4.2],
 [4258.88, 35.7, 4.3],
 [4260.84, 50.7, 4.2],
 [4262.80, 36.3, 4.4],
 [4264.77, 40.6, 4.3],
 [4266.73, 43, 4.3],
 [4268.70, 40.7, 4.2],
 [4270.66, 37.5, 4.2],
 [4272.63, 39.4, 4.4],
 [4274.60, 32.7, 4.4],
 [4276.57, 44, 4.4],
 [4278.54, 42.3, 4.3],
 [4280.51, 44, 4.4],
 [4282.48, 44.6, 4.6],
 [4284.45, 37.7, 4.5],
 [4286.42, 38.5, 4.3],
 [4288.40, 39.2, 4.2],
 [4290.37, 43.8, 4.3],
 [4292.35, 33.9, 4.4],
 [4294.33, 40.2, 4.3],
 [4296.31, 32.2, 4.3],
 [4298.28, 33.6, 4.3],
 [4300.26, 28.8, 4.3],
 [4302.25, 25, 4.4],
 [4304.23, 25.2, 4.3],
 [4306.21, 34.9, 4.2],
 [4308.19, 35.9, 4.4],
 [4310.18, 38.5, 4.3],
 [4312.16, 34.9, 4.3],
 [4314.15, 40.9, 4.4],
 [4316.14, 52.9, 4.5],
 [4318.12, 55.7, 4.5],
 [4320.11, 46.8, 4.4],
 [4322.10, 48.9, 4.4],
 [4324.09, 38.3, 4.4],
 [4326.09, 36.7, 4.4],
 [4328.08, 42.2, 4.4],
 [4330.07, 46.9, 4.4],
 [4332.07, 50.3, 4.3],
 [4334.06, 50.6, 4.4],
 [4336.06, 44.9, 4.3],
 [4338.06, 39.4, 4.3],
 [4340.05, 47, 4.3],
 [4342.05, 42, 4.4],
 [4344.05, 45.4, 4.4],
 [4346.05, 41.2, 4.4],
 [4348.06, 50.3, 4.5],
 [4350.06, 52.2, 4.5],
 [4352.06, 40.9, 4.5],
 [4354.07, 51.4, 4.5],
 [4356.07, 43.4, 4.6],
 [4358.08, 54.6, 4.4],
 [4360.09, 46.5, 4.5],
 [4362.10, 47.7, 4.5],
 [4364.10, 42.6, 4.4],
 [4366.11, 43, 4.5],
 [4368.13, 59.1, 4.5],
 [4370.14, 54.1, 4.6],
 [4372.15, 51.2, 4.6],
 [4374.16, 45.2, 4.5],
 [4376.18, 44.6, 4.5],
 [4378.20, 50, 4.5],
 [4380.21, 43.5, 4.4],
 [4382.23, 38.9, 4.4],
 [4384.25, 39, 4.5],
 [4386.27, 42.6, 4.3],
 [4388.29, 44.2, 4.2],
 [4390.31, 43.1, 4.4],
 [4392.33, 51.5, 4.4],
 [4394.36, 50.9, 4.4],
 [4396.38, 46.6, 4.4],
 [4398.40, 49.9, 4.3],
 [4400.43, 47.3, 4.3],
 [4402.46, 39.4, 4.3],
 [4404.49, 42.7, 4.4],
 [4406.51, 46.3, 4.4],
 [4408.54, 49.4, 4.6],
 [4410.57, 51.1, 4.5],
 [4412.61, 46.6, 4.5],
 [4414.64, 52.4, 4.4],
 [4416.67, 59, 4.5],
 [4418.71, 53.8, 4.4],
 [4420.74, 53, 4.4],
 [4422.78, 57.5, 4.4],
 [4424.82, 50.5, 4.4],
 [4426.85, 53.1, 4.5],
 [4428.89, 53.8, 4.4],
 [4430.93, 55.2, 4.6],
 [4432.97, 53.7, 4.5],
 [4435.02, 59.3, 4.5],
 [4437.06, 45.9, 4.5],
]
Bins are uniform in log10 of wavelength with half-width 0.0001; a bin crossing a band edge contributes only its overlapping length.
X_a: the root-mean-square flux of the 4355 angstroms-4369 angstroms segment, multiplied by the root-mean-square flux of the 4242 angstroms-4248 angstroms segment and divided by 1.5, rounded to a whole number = 1474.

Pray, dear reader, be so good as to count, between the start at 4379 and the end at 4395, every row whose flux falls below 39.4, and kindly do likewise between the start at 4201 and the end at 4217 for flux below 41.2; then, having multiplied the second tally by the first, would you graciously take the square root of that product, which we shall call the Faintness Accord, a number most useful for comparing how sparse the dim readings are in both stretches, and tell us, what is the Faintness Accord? 3.5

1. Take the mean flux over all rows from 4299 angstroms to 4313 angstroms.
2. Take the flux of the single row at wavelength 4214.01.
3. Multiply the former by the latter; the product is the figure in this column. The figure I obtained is 1362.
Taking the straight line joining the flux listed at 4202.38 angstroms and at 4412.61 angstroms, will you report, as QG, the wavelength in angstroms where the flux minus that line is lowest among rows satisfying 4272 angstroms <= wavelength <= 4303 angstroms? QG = 4302.25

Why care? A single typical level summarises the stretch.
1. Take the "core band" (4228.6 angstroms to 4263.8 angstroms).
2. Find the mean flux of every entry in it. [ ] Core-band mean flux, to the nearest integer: 42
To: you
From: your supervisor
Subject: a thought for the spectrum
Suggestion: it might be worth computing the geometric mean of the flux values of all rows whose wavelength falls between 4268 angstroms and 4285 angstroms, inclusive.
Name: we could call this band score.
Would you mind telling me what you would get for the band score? 40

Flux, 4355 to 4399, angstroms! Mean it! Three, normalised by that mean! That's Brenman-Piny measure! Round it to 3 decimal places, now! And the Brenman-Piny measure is 0.064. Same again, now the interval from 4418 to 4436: 0.055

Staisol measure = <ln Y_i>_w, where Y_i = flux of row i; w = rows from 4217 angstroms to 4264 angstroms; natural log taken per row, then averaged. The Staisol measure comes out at 3.72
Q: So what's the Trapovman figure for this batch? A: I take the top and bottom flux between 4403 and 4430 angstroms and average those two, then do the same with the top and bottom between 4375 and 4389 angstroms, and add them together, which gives 95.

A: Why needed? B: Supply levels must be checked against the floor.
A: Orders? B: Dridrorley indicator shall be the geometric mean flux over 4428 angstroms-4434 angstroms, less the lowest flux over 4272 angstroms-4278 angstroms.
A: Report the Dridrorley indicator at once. 21.5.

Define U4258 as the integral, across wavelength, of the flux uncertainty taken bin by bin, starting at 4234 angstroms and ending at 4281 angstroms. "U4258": 206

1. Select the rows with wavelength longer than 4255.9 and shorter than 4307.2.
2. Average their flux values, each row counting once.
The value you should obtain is 38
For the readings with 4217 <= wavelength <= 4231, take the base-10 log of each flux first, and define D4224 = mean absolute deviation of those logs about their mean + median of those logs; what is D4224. 1.64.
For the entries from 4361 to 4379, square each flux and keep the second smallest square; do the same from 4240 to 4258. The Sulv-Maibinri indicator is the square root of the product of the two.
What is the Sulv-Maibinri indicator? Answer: 1767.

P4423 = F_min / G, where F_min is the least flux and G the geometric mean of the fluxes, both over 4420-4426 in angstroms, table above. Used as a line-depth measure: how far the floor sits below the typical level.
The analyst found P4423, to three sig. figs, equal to 0.942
